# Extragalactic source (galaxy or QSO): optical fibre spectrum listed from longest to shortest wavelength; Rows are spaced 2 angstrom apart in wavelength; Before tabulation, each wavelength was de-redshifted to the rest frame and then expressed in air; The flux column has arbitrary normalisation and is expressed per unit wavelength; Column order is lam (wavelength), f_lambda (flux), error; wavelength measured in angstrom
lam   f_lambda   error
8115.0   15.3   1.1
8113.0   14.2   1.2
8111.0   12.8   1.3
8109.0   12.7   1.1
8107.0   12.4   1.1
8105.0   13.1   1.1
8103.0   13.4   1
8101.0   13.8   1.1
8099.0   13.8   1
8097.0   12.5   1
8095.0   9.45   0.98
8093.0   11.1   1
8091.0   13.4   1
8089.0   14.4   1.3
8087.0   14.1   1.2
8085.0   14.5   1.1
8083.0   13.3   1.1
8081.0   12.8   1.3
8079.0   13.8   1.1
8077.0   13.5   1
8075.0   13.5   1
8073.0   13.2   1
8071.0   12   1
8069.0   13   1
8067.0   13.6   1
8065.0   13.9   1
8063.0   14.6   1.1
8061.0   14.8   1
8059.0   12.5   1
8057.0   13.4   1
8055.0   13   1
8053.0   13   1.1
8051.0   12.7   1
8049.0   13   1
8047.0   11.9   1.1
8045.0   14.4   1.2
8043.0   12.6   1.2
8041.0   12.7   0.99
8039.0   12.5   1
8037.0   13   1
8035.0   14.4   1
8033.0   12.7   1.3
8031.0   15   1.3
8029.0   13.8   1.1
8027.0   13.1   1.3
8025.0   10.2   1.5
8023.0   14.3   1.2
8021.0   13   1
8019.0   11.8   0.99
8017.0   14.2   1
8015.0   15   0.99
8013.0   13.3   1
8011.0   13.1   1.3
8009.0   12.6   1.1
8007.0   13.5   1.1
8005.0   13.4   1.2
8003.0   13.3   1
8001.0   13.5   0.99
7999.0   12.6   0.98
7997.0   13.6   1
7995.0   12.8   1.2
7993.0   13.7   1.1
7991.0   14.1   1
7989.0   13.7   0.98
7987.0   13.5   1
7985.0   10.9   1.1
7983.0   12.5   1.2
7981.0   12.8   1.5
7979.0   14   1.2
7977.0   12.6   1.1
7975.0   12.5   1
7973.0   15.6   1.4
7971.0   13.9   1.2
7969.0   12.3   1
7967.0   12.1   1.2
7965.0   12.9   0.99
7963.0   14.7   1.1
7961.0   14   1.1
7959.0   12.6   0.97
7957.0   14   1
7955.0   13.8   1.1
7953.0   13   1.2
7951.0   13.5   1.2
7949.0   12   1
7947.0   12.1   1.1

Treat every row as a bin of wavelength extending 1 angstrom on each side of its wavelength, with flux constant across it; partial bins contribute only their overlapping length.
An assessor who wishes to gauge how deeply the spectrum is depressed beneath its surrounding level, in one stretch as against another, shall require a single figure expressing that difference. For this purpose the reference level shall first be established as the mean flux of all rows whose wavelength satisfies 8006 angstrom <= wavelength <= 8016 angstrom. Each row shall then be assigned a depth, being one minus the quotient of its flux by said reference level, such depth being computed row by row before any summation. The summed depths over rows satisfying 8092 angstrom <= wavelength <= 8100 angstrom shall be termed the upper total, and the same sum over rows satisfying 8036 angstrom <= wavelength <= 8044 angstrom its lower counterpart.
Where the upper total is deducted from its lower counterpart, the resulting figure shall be -0.3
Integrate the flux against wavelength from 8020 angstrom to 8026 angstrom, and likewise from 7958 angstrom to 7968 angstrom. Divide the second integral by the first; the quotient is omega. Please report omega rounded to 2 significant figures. 1.8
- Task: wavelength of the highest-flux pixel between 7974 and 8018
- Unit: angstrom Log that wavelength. 8015.0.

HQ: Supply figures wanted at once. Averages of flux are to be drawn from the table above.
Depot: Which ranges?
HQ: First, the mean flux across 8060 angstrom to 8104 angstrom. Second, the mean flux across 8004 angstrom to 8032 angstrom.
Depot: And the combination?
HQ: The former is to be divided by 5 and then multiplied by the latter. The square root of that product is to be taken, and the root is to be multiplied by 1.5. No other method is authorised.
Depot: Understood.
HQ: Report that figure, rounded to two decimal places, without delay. 8.92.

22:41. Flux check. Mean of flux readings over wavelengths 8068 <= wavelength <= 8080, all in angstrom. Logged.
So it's 13.17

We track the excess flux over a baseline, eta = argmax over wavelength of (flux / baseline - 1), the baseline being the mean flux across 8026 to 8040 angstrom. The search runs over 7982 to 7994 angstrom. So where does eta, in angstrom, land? 7991.0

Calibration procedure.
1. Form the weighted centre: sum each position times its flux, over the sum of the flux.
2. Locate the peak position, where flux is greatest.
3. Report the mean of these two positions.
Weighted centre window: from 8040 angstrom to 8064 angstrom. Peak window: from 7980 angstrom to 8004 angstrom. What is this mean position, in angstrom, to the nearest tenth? 8021.6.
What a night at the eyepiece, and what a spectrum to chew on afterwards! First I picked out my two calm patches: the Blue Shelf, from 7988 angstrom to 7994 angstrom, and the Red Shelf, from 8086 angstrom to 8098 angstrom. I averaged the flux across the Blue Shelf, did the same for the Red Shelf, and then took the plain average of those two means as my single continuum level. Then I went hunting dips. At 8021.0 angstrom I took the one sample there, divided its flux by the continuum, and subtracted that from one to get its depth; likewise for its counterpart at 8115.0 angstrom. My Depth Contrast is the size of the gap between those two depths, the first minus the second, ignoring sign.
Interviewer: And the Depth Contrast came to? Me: 0.17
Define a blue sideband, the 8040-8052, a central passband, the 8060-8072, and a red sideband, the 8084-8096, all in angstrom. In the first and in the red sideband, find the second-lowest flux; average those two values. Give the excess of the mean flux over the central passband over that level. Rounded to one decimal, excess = 1.8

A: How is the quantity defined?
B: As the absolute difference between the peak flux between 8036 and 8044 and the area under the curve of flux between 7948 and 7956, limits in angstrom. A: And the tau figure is 92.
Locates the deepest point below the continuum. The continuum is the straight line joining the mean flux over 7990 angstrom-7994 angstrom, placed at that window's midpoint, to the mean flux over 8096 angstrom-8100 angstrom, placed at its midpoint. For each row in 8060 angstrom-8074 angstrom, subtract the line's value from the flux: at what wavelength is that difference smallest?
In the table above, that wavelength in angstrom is 8071.0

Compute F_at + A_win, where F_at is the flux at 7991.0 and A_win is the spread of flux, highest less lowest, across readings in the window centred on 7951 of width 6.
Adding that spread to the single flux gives 15.6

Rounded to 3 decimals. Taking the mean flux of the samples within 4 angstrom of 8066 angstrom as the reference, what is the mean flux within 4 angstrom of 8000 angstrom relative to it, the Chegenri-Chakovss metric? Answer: 0.962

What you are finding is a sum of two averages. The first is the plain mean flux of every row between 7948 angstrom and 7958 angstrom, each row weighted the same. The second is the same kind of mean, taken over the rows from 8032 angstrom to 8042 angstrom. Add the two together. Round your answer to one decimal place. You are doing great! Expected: 26.3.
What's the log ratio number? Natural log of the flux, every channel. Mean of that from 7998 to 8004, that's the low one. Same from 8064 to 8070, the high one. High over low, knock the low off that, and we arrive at -1.56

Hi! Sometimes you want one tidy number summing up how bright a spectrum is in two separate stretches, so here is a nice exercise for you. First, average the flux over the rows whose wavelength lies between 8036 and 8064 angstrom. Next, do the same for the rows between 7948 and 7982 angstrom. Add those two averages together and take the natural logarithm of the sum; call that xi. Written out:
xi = 3.28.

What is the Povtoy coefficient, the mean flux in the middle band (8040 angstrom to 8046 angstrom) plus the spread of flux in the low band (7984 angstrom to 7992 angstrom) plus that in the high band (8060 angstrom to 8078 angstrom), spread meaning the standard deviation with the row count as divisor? 15.3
